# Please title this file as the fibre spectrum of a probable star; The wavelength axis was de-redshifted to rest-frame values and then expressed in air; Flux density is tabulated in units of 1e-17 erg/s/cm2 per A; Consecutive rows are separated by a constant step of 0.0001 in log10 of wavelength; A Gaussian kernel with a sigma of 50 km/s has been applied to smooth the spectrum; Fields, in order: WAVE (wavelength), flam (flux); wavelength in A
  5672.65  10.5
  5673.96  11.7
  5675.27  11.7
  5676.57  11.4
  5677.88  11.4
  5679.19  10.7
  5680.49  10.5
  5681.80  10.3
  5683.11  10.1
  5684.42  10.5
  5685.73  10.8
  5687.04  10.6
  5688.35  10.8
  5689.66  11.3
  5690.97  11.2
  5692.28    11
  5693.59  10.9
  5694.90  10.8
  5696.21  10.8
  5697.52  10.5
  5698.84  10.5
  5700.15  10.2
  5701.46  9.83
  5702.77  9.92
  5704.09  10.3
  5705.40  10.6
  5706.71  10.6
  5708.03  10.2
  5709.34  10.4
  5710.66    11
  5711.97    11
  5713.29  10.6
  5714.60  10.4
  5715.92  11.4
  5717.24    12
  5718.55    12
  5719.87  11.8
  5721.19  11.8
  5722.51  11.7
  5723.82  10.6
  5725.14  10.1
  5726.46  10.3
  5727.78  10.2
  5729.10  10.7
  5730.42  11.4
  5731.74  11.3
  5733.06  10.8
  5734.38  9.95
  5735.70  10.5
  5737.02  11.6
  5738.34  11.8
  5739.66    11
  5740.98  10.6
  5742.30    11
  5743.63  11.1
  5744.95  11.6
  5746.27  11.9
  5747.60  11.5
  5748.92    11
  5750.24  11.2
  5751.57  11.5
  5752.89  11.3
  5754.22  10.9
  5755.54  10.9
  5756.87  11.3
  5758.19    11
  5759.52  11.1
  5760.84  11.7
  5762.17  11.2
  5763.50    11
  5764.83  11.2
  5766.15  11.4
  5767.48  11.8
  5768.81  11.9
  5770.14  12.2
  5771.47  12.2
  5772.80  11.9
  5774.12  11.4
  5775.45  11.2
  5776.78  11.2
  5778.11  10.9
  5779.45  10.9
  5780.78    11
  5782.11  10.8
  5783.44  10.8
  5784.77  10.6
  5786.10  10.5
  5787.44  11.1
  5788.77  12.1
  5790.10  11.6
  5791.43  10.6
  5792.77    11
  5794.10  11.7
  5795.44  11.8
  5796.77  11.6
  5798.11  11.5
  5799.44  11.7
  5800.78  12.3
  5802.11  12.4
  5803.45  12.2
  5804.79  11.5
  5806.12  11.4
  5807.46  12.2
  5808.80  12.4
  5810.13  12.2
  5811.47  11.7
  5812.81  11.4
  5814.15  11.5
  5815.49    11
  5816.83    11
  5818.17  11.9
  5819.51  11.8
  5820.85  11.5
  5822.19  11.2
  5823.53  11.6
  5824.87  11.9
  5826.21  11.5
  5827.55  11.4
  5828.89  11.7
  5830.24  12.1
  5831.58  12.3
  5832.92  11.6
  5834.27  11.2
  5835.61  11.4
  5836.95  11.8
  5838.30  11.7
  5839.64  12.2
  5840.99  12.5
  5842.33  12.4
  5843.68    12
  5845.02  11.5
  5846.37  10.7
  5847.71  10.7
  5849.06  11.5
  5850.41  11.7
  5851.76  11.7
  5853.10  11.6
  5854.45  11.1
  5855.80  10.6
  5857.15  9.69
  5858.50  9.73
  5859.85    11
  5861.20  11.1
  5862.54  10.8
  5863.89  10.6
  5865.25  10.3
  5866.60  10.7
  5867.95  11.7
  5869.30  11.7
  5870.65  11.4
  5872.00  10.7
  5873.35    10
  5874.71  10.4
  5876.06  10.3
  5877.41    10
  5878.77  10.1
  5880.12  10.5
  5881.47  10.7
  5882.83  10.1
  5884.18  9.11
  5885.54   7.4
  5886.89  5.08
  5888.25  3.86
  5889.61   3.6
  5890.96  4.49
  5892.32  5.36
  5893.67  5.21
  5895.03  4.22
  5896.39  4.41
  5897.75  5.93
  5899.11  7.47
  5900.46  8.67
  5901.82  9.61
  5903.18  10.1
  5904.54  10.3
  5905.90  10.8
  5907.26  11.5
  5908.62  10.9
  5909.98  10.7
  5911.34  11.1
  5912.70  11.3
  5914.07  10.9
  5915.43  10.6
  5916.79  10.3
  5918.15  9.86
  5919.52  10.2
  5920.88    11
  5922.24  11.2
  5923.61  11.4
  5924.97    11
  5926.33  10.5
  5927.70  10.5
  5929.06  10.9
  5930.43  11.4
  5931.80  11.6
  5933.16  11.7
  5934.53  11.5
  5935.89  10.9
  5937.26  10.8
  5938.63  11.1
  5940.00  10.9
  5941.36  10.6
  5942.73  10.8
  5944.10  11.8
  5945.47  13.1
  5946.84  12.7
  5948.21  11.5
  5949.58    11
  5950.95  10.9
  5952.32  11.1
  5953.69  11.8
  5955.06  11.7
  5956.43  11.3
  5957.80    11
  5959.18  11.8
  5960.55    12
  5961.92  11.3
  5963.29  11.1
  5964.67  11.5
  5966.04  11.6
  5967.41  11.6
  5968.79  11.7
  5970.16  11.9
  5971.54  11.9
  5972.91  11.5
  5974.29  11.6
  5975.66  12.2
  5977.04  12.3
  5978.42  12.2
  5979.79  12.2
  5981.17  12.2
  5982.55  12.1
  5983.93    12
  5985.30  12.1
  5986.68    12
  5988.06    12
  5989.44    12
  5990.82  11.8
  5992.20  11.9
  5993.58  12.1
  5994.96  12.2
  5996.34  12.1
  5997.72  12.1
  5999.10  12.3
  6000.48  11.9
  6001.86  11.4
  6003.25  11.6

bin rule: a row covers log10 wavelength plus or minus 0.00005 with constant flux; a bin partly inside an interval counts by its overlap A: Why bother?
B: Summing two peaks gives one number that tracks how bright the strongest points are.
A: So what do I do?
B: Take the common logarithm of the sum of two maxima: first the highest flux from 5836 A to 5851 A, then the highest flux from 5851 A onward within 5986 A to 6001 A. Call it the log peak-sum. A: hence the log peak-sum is 1.39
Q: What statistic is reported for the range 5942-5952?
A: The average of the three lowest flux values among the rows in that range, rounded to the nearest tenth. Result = 10.9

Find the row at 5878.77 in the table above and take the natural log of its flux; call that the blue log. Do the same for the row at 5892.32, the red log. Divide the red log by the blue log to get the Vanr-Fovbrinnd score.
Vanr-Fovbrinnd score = 0.726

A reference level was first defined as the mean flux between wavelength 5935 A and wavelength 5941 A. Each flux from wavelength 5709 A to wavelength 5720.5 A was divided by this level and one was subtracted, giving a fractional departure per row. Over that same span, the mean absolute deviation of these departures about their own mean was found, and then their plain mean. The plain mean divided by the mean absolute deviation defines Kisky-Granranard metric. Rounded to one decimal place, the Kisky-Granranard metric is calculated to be 0.5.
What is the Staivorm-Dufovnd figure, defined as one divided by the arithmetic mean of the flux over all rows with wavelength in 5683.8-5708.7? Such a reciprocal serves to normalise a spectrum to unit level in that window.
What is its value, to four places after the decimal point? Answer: 0.0944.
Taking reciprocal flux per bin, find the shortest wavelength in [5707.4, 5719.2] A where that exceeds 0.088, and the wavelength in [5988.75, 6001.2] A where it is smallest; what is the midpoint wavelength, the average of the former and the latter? 5853.6 A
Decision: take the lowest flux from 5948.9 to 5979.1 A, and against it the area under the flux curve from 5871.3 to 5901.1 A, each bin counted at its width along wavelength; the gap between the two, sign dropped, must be 216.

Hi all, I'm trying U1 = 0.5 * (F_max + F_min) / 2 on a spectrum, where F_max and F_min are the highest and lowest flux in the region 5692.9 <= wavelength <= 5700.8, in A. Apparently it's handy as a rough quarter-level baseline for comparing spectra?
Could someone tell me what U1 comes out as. 5.3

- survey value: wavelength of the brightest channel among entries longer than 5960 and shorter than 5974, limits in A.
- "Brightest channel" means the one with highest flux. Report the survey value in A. 5960.55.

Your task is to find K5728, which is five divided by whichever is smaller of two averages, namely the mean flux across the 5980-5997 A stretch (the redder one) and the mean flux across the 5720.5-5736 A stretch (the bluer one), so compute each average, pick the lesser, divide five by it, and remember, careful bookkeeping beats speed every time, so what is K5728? 0.464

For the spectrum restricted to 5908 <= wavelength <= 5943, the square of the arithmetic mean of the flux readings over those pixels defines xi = 119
